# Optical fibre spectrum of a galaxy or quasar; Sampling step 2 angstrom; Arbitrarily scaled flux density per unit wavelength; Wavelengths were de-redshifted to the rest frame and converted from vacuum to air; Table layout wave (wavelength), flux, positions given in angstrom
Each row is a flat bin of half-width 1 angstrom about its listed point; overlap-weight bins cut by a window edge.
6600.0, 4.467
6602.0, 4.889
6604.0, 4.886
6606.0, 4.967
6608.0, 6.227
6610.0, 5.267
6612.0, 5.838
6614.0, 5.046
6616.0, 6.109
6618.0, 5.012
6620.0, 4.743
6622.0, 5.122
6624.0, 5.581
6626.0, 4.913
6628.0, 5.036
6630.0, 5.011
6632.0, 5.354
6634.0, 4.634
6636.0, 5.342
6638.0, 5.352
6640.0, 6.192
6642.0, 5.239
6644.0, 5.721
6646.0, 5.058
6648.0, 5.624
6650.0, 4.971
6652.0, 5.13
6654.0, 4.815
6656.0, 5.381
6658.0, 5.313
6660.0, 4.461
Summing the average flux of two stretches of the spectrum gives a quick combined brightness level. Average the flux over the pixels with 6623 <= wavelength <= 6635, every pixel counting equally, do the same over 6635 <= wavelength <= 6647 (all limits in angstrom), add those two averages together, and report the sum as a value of 10.6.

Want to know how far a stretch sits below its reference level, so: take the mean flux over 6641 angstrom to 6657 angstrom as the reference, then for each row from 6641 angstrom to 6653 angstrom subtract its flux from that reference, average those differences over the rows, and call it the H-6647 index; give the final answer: -0.05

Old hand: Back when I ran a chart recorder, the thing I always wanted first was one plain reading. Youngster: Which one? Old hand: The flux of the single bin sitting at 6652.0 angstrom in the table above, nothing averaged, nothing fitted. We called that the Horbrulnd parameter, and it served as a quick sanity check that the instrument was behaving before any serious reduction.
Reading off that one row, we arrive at 5.13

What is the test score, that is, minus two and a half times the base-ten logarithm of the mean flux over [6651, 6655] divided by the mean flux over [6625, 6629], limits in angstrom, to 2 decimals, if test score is 0.00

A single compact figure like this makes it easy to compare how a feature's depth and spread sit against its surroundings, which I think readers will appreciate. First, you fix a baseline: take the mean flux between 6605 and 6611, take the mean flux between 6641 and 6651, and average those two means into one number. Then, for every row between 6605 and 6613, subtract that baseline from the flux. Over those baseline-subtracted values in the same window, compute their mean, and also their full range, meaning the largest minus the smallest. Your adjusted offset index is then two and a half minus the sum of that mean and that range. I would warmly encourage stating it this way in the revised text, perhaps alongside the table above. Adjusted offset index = 1.1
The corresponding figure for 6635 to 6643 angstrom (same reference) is 1.4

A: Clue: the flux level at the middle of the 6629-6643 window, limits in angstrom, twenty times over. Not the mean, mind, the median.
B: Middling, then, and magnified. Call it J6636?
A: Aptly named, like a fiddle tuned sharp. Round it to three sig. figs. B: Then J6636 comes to 107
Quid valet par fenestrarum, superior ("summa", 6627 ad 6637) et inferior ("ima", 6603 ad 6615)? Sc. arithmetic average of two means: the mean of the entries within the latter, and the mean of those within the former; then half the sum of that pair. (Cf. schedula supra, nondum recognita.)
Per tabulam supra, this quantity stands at 5.2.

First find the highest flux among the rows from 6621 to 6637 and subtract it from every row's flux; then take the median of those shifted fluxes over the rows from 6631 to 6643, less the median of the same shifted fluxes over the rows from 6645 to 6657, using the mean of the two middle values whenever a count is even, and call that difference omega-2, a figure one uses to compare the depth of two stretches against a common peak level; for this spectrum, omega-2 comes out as 0.25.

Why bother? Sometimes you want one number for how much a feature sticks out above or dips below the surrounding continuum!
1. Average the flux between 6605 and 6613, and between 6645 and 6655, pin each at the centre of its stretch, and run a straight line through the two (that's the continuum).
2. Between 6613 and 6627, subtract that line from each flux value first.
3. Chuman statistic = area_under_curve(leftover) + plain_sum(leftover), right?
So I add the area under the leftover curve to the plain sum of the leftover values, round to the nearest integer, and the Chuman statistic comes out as -5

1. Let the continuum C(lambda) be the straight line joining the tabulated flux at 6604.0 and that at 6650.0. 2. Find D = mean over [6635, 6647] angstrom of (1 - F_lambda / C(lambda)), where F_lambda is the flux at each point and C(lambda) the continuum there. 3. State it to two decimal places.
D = -0.11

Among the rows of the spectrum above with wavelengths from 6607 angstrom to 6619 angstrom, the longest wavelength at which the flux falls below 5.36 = 6618.0 angstrom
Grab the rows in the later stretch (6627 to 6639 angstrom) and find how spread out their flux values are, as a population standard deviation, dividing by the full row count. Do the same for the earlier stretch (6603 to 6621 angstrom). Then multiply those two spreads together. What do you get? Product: 0.139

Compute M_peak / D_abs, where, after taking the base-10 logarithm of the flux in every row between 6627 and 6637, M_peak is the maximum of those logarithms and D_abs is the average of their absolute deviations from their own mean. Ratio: 39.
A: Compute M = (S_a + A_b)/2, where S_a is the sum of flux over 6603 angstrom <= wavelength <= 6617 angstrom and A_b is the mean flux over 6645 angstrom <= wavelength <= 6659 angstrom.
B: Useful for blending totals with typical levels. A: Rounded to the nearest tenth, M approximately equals 21.8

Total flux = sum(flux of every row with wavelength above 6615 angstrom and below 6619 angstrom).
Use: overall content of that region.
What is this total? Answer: 11.1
